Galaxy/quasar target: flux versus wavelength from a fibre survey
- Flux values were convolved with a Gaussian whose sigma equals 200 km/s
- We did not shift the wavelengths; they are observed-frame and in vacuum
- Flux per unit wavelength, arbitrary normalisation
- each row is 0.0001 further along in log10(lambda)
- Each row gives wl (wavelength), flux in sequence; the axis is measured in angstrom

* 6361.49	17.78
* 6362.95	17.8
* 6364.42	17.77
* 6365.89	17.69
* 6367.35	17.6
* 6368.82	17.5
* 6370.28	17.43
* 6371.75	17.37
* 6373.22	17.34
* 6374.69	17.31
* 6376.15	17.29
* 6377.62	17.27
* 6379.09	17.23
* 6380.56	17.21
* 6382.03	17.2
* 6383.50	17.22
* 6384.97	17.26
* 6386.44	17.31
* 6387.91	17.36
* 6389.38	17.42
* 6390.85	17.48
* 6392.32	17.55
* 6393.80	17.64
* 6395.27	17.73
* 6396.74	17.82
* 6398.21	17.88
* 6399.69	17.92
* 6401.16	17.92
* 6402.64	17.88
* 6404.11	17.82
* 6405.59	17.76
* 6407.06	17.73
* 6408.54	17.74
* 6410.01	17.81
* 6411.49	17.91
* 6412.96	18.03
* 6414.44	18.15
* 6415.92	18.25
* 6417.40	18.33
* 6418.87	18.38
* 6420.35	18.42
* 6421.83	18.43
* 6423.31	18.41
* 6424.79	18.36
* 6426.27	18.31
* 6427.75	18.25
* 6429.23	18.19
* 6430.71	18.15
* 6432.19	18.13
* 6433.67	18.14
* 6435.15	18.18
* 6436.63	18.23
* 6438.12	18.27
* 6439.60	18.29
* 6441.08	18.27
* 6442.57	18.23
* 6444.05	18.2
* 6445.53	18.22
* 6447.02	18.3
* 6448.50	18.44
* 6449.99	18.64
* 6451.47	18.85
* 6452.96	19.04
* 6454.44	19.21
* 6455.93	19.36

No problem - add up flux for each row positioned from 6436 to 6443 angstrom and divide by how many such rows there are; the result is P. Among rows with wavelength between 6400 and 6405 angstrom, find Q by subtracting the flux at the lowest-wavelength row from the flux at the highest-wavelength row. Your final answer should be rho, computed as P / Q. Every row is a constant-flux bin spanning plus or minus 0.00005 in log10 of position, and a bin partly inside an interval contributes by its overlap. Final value -183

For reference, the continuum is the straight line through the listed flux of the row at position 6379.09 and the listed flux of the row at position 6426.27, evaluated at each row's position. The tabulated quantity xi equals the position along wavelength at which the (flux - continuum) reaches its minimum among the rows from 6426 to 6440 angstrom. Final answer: 6433.67 angstrom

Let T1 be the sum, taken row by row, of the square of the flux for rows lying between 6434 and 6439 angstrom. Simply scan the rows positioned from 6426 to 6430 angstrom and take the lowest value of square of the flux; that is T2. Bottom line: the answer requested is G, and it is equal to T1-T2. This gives 666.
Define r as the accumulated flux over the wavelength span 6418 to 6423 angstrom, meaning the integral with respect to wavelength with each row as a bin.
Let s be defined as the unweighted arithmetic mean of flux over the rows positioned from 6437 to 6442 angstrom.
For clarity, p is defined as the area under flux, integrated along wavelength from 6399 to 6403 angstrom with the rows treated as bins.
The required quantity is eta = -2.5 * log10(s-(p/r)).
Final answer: -3.108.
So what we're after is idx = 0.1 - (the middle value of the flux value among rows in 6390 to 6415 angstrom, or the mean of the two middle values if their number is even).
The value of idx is -17.7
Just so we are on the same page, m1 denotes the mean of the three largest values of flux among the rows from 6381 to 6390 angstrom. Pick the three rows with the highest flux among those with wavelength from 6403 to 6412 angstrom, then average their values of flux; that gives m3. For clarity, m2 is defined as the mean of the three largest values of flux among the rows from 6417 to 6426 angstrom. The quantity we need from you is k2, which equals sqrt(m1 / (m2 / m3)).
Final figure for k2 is 4.10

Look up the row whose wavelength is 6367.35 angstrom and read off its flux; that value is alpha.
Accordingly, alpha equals 17.6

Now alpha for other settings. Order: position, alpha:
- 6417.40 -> 18.33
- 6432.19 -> 18.13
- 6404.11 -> 17.82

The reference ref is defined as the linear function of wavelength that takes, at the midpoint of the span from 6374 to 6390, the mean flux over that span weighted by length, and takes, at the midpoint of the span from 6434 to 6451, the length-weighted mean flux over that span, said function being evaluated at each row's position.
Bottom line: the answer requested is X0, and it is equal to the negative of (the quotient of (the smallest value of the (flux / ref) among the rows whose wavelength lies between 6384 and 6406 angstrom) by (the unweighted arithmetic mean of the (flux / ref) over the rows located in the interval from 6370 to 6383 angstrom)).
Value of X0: -0.9894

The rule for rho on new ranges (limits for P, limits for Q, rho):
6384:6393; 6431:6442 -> 124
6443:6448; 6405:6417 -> 37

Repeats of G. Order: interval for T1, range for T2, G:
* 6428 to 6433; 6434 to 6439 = 658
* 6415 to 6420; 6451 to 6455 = 652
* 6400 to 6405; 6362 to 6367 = 645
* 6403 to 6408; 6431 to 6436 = 619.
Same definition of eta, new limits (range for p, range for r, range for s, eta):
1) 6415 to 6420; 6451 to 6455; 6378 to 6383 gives -3.011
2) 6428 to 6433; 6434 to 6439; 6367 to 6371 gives -3.045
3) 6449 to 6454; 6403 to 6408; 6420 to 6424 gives -3.099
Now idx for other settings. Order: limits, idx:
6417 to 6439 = -18.2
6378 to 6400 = -17.3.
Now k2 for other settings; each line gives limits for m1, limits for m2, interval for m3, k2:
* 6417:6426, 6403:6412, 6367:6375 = 4.25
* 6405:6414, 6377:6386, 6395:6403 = 4.31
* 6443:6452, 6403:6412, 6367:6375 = 4.28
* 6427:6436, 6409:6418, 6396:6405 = 4.23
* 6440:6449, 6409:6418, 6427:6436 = 4.28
